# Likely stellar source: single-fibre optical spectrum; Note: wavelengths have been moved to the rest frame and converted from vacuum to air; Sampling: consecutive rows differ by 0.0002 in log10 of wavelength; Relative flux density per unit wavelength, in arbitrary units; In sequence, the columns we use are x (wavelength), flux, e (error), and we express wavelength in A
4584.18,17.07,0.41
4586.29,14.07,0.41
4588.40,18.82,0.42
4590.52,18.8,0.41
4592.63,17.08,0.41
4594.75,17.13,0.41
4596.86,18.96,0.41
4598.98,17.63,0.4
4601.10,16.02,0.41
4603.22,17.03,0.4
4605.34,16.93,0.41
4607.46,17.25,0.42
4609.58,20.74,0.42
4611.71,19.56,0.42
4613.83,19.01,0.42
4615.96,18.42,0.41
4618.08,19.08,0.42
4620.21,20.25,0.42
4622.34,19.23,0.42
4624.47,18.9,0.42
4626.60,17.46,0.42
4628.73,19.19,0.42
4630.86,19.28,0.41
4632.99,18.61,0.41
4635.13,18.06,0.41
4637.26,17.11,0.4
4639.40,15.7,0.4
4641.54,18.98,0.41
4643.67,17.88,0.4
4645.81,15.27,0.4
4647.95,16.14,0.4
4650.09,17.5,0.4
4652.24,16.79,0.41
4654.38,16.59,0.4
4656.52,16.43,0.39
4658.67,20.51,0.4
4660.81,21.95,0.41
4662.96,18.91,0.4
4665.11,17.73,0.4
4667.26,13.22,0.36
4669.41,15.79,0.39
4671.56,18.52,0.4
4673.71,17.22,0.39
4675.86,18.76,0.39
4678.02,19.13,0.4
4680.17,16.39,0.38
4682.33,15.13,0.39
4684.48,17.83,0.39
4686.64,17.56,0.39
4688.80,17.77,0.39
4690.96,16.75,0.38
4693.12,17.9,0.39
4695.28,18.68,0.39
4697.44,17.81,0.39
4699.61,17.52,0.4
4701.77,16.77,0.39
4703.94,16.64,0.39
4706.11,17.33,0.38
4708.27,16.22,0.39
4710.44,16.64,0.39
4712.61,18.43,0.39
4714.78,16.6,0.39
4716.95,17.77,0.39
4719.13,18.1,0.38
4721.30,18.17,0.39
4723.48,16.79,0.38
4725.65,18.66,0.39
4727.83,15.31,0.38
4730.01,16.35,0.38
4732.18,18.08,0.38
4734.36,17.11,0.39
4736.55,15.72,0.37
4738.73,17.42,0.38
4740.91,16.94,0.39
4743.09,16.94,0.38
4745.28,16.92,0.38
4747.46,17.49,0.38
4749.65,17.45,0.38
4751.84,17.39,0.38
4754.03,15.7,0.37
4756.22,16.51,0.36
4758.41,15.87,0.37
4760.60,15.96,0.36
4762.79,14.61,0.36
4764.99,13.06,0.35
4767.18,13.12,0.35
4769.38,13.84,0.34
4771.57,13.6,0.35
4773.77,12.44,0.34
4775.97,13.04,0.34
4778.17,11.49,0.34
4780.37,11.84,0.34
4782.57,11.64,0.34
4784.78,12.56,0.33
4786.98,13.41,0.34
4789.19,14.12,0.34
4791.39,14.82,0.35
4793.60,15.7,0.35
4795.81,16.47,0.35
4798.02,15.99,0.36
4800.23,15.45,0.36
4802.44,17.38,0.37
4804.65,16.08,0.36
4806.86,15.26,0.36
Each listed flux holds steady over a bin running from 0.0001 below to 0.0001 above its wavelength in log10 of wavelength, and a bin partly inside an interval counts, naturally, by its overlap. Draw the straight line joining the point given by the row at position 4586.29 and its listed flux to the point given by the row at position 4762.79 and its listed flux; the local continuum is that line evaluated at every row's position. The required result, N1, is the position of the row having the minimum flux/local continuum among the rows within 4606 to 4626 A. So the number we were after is 4607.46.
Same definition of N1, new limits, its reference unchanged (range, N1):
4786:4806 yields 4786.98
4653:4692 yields 4667.26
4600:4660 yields 4645.81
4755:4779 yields 4778.17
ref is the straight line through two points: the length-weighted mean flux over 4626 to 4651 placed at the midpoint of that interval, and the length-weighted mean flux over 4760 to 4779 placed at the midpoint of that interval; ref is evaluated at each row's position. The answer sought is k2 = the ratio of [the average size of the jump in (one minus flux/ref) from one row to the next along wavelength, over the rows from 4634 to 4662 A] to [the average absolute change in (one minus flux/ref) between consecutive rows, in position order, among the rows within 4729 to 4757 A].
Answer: 1.57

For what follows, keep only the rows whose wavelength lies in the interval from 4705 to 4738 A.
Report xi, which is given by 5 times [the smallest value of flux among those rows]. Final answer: 77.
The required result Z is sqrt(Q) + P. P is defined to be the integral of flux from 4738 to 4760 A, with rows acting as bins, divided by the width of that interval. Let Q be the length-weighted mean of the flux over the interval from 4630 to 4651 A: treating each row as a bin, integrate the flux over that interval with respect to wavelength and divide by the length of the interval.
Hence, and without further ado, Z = 21.0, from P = 16.8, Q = 17.4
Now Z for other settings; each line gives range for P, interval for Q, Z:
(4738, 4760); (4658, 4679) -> 21.1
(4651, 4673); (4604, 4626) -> 22.0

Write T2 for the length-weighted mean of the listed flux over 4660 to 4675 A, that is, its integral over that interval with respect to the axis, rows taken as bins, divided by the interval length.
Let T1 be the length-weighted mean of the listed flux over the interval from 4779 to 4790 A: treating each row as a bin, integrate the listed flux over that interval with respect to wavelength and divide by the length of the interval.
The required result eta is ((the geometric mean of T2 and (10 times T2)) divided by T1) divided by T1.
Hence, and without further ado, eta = 0.35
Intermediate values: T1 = 13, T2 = 17.6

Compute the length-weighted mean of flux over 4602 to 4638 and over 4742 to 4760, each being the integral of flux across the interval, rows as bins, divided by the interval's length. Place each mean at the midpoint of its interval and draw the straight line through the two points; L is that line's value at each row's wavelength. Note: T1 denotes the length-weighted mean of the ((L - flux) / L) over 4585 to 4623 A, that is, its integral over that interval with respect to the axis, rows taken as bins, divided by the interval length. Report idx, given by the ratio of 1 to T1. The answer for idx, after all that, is 26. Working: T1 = 0.038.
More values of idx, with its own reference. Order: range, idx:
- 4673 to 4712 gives 76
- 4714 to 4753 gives -97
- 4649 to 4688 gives 49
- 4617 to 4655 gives 39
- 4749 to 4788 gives 7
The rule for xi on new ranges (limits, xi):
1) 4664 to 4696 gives 66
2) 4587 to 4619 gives 80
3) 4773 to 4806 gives 57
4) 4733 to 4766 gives 65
